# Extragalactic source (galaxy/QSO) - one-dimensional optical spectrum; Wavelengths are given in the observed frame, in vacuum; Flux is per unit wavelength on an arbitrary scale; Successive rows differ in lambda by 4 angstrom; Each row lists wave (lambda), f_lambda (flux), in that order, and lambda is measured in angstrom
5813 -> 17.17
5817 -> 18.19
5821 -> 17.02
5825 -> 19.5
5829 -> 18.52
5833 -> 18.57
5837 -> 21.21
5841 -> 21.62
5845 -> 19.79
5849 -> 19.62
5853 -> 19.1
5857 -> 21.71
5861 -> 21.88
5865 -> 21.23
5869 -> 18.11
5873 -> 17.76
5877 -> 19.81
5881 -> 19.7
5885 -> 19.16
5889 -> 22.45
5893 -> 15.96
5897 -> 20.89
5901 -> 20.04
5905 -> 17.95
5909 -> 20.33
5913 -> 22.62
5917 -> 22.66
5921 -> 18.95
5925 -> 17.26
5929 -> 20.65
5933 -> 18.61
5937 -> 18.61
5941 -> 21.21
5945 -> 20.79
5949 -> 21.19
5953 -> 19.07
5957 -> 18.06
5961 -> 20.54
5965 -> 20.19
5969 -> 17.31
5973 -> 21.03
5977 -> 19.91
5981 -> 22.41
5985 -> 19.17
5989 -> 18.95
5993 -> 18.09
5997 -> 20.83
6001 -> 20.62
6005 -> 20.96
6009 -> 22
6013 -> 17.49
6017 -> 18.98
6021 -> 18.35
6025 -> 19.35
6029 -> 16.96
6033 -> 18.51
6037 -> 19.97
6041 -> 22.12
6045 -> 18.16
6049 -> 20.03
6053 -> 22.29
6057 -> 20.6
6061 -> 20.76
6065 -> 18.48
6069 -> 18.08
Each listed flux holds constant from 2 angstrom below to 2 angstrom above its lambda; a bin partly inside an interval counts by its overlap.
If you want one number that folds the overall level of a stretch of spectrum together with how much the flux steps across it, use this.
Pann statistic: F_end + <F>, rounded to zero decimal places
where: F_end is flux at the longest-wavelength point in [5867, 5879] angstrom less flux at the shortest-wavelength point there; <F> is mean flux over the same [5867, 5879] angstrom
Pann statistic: 20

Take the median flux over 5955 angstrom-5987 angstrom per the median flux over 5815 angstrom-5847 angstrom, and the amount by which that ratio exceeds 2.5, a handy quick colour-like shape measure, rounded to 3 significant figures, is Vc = -1.45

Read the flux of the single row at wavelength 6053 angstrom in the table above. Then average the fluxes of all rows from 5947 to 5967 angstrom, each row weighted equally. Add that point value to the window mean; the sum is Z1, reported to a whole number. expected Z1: 42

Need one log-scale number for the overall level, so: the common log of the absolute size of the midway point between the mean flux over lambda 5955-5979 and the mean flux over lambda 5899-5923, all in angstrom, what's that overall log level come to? 1.300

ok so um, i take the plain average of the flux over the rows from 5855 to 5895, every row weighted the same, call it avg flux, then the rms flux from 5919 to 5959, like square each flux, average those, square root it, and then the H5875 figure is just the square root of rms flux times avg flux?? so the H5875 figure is 19.6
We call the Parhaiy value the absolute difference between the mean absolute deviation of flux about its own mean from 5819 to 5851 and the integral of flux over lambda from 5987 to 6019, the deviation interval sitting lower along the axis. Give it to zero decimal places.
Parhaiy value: 631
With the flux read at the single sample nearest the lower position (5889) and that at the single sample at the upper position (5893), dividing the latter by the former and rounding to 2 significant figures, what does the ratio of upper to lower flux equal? 0.71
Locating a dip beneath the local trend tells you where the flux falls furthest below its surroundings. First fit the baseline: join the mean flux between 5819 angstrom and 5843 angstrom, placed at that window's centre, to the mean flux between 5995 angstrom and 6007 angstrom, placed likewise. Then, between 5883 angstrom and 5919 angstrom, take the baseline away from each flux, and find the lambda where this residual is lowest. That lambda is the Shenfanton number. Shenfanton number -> 5893 angstrom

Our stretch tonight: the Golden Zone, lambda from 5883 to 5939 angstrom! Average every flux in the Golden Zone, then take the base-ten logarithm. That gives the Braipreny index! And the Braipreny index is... 1.30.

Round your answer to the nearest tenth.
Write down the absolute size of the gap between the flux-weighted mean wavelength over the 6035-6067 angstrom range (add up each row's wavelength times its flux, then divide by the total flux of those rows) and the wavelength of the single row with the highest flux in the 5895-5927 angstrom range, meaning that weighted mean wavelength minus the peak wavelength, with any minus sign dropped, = 133.9 angstrom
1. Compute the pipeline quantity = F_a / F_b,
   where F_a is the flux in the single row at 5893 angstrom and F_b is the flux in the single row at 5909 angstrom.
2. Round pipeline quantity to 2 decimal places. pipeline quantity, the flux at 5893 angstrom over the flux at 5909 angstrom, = 0.79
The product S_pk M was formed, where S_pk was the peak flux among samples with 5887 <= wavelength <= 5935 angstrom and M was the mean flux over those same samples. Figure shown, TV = 450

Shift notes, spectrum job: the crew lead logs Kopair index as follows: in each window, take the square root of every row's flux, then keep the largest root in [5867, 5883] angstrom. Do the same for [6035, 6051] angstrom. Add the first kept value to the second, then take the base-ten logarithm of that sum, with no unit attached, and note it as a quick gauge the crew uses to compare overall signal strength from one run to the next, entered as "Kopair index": 0.962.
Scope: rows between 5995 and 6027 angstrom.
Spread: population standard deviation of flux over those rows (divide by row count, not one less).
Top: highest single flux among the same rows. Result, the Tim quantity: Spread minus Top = -20.6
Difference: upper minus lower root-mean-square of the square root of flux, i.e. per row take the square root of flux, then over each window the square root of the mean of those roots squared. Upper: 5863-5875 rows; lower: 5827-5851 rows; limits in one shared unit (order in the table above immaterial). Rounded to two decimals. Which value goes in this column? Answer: -0.10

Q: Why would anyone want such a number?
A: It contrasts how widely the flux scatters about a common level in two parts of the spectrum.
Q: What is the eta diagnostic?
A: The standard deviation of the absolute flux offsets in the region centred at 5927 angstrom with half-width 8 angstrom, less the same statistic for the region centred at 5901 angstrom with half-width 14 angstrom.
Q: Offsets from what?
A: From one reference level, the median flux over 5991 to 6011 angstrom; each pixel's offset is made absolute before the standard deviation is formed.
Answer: -0.3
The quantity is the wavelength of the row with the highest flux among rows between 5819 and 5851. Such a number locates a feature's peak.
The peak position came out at 5841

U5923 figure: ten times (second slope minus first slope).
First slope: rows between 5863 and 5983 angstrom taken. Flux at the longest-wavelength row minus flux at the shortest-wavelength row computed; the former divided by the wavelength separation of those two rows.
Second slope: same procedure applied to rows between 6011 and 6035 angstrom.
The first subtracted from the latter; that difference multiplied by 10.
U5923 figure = 0.41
